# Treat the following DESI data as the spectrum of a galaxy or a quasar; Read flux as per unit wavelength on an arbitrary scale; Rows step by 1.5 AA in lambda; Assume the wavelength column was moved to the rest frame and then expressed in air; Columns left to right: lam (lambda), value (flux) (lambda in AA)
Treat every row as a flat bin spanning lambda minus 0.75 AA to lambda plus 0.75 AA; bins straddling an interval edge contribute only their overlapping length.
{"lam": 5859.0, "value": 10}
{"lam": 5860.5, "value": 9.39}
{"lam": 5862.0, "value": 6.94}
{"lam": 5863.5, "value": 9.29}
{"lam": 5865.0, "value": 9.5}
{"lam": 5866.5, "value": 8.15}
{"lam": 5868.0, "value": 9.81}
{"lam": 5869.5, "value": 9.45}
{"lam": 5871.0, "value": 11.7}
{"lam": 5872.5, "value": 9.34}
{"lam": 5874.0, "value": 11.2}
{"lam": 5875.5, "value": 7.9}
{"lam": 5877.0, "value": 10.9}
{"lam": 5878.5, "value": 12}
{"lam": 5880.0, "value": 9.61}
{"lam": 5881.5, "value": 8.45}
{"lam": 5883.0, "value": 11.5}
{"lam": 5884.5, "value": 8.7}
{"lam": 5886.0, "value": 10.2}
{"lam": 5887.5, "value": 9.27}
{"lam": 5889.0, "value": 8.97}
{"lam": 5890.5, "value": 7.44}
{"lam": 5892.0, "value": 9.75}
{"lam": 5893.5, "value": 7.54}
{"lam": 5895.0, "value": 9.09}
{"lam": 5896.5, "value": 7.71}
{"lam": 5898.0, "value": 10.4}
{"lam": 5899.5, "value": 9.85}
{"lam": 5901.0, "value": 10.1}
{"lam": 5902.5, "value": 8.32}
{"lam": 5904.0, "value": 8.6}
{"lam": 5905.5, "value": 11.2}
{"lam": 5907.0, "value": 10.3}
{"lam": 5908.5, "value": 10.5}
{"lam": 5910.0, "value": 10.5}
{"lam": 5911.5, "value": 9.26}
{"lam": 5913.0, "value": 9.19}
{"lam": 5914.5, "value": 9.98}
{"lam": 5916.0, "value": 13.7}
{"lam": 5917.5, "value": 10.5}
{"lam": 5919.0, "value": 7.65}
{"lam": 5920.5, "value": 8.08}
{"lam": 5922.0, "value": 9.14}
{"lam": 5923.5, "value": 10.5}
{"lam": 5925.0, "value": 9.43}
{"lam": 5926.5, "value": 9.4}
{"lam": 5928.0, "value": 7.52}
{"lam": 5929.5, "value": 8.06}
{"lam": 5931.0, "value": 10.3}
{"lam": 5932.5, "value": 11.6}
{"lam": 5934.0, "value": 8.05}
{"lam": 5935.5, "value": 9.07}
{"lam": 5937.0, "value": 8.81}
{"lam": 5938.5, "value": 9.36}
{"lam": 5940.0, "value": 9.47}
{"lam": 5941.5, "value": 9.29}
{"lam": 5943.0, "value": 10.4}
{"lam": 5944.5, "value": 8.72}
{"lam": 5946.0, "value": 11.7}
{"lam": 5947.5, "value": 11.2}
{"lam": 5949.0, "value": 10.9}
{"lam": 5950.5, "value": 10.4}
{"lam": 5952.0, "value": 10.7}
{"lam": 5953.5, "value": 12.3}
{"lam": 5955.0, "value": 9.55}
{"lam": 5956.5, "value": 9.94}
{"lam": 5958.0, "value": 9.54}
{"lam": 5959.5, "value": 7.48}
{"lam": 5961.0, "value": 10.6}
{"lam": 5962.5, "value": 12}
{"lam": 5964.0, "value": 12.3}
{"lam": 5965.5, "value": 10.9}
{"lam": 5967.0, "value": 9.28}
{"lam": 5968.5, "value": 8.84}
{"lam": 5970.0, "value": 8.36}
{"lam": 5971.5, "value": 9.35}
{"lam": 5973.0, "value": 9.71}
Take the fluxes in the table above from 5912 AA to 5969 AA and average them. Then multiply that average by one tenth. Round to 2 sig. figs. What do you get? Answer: 0.99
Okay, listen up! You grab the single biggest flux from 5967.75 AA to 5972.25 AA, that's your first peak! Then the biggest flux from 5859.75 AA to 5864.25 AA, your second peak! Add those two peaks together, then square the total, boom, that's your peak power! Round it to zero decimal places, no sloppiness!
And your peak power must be 351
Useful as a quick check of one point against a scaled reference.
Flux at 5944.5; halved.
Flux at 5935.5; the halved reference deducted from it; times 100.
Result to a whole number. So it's 471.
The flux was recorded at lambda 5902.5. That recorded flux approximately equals 8.32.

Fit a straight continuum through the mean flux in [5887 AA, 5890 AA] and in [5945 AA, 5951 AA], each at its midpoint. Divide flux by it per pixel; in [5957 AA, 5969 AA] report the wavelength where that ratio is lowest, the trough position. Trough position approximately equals 5959.5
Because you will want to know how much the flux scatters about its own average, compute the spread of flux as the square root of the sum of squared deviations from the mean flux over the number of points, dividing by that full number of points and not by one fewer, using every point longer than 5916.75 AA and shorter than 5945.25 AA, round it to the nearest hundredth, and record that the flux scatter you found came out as 1.06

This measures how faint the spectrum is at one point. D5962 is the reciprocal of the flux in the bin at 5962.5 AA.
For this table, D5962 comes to 0.083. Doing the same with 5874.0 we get 0.089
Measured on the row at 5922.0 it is 0.109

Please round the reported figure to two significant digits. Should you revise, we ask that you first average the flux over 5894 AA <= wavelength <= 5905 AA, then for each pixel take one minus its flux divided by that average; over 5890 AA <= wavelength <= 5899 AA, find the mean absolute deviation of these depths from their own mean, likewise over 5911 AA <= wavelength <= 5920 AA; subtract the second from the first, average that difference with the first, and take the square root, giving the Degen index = 0.21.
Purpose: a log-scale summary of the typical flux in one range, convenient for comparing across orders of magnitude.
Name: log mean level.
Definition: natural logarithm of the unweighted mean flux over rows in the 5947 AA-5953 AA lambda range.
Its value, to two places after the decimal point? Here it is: 2.38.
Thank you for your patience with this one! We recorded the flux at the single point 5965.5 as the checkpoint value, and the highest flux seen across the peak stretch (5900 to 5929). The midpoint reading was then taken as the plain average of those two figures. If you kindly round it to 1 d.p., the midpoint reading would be 12.3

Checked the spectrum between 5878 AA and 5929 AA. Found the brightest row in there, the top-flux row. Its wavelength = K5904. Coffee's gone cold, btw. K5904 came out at 5916.0 AA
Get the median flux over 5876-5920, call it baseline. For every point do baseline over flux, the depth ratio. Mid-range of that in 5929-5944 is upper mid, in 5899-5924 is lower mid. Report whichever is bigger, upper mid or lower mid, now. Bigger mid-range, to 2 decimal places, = 1.03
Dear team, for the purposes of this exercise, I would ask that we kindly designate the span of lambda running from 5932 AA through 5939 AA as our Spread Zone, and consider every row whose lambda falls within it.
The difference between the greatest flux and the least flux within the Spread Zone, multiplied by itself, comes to 13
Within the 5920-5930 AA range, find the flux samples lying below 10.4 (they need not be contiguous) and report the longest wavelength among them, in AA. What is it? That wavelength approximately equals 5929.5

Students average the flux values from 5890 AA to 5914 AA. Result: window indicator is 9.4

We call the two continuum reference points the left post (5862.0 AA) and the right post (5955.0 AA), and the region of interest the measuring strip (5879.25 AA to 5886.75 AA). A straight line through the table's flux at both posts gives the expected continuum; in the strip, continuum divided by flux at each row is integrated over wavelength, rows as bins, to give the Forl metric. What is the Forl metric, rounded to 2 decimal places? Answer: 5.90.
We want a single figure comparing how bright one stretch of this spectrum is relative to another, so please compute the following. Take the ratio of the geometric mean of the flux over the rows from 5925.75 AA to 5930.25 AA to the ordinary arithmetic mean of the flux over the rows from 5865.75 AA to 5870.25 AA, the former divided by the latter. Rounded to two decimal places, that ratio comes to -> 0.91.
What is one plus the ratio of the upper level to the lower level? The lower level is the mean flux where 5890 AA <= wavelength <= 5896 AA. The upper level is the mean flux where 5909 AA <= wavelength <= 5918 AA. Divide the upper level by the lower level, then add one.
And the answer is 2.24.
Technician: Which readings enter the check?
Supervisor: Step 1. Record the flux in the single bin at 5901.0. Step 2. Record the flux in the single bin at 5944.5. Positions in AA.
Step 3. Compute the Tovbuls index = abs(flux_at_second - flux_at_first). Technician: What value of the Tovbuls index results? 1.38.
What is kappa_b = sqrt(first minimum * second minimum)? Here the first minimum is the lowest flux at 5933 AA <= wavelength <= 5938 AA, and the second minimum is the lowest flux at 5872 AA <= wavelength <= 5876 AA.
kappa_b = 8.0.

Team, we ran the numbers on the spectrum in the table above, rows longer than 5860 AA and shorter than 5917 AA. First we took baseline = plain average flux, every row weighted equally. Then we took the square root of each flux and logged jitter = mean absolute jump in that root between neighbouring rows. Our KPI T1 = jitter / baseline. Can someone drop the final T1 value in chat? 0.027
